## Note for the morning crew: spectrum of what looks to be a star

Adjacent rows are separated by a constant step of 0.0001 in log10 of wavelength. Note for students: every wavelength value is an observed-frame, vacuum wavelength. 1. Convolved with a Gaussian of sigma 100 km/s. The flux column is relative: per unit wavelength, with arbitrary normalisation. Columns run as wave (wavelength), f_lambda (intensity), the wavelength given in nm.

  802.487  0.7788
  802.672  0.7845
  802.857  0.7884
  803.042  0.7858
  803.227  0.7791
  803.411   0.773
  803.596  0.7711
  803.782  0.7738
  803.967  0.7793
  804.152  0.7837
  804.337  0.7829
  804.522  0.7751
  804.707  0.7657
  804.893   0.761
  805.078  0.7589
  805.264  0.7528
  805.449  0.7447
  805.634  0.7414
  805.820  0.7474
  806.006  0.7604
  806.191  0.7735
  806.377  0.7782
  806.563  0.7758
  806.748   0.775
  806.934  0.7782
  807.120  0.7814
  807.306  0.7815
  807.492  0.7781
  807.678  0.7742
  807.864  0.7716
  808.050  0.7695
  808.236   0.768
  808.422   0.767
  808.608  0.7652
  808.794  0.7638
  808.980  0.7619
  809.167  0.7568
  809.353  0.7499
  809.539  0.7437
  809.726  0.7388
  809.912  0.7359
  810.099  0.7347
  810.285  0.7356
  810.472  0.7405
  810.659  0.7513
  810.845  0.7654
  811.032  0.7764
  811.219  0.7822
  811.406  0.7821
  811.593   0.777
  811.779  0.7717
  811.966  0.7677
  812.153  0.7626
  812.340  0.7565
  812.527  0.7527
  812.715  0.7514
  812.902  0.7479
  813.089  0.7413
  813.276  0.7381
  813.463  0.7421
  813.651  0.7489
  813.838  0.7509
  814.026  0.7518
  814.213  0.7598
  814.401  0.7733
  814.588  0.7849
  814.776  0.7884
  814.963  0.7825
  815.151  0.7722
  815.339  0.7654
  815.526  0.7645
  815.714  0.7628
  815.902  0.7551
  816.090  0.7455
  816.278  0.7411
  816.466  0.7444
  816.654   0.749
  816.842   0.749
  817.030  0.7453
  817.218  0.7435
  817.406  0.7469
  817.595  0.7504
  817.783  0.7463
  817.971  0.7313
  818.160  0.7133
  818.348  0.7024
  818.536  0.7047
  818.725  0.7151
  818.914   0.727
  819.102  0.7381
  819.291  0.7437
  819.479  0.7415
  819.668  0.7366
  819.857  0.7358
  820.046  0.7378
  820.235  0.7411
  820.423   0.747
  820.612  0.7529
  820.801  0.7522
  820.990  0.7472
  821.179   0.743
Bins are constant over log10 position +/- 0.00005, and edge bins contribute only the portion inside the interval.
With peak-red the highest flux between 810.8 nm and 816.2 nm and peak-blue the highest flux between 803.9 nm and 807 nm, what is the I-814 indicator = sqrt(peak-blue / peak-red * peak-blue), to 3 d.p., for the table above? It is 0.883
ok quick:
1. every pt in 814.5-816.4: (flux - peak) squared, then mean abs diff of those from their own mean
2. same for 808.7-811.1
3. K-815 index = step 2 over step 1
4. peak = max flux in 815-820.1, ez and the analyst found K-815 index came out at 2.06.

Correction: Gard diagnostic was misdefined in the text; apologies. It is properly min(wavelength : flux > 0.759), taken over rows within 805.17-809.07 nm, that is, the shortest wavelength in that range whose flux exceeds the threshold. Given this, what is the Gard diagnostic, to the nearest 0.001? 806.006 nm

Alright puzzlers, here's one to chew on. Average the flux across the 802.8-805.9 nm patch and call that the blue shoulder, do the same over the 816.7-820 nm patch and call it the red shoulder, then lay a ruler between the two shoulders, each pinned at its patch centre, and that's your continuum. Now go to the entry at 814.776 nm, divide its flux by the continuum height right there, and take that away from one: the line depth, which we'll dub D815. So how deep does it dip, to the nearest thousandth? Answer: -0.062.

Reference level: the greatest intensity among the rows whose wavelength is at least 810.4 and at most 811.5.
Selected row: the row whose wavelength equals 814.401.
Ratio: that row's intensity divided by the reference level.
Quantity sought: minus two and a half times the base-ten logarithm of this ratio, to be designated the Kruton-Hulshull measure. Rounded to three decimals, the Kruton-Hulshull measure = 0.012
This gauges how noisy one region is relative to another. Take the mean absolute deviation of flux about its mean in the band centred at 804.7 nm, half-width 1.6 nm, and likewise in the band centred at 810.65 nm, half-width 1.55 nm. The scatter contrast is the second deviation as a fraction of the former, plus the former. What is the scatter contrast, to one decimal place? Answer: 1.3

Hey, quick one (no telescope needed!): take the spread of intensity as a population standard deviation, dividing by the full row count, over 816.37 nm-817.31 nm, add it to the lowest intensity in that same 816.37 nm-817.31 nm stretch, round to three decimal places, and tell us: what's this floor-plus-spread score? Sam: 0.746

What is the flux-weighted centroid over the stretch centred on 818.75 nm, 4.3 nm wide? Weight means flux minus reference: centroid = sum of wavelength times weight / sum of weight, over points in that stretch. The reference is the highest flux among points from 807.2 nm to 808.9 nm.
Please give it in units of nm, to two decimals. 818.71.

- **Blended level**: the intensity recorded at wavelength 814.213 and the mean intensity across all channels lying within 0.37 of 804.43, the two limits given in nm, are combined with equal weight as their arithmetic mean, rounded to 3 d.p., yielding 0.768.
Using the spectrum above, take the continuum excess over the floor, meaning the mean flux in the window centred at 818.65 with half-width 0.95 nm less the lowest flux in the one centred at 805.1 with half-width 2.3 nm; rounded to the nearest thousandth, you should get -0.015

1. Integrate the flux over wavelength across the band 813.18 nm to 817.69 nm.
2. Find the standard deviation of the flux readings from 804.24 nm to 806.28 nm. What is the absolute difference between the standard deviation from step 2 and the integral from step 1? 3.4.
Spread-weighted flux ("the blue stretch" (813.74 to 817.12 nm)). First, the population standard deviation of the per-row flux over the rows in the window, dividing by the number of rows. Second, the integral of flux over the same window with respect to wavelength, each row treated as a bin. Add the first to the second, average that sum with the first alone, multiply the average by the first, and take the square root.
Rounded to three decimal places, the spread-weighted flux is 0.137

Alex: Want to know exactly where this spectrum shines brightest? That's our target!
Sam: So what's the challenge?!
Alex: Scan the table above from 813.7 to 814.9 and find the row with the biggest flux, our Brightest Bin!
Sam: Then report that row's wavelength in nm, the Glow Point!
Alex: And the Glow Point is 814.776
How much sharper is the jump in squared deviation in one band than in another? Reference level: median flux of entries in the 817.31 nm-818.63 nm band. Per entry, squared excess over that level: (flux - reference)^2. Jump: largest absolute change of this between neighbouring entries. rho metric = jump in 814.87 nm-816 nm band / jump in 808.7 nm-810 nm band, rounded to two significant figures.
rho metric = 3.1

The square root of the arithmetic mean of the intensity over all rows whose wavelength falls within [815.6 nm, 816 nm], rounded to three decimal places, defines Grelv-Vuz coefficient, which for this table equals 0.871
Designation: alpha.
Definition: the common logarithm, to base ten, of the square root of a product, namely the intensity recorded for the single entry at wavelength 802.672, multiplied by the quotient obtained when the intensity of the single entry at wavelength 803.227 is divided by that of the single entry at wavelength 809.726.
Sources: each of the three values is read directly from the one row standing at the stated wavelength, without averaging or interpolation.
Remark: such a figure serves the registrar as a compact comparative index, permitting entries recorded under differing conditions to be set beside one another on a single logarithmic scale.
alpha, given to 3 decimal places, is -0.041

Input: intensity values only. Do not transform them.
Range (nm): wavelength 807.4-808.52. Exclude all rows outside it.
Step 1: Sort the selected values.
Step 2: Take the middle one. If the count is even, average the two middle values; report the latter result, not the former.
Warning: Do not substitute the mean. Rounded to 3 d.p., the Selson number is 0.771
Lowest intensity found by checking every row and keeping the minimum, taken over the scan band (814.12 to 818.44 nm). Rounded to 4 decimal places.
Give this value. 0.7024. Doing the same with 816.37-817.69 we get 0.7435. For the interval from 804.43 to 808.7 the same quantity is 0.7414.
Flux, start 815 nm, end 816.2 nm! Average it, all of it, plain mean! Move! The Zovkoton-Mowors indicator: 0.761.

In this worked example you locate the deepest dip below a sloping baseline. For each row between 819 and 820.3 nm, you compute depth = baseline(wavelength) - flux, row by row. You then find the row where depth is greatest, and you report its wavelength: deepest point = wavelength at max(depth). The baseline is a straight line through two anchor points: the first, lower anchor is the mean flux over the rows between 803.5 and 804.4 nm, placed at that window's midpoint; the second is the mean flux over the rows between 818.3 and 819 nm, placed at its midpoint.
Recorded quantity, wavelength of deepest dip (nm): 819.102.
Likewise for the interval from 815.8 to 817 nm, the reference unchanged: 816.278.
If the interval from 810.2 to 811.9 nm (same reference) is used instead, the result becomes 810.285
